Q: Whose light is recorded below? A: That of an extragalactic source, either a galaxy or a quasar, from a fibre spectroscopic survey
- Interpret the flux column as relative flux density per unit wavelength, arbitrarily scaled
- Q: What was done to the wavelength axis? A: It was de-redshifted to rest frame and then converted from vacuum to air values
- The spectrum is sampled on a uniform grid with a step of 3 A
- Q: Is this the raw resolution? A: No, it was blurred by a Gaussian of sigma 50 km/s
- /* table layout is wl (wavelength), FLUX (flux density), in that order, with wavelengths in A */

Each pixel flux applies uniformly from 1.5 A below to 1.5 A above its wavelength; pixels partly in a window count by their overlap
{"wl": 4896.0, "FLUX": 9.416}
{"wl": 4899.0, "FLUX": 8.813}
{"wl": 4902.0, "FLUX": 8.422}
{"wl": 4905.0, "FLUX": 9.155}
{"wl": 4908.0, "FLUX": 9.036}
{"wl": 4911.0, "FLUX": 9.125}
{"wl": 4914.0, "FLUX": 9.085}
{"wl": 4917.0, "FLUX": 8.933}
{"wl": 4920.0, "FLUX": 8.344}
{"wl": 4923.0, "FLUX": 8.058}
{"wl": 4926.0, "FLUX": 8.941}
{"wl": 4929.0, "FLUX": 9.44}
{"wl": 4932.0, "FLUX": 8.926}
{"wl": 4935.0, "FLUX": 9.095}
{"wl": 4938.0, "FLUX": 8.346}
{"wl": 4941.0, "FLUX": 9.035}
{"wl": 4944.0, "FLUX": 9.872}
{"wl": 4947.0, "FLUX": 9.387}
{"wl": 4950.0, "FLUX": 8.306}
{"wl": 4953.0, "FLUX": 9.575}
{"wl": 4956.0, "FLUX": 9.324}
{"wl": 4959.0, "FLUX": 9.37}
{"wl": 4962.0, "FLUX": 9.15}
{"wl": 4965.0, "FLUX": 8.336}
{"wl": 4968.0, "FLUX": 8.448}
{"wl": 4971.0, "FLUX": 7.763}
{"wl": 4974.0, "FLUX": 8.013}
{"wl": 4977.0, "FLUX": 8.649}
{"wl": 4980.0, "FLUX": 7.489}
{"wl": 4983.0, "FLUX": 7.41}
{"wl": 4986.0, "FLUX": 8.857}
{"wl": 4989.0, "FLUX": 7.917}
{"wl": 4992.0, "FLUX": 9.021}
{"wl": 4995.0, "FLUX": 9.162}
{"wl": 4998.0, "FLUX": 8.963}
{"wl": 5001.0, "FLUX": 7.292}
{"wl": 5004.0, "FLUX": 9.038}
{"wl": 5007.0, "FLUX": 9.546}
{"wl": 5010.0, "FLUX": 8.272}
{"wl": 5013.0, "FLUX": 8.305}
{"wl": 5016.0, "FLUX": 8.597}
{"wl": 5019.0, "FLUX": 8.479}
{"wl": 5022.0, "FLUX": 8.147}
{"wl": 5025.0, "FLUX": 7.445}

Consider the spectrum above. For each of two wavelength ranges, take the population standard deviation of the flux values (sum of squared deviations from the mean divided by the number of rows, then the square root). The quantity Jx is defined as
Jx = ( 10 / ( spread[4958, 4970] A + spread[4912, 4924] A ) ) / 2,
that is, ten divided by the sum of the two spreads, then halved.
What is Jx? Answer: 5.8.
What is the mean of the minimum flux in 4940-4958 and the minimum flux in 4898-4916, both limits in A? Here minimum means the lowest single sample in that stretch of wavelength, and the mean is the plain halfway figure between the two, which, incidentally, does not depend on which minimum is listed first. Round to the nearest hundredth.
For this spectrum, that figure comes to 8.36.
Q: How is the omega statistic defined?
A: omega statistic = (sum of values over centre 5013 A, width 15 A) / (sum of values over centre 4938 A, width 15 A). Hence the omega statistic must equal 0.95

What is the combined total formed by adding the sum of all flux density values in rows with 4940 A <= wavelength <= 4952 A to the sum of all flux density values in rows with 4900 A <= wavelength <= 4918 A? 90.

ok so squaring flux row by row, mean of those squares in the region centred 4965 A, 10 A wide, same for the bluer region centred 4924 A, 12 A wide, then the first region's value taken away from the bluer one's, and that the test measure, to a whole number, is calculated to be 1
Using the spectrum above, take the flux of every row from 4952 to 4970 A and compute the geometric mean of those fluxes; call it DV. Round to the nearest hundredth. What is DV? 9.02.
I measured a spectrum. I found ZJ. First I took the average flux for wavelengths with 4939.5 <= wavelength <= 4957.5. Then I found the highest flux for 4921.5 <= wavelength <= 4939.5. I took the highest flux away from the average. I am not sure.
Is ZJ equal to -0.19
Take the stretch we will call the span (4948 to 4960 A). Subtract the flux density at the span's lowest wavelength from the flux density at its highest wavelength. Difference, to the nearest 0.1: 1.1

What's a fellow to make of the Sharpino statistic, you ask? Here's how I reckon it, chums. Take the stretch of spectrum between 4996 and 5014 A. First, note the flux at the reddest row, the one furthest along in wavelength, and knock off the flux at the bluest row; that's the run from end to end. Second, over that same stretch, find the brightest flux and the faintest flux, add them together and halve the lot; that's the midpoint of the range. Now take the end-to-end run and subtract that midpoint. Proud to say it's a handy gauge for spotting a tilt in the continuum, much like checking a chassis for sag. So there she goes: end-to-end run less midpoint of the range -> -9.1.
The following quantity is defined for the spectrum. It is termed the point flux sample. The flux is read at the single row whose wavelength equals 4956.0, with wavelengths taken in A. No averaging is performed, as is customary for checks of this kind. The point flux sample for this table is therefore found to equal 9.324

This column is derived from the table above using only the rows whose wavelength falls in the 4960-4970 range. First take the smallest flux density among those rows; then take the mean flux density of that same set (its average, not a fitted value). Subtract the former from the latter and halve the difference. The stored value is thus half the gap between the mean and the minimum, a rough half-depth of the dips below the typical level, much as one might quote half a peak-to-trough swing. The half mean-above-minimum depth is 0.15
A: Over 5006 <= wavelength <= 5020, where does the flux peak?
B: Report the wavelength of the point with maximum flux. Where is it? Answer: 5007.0 A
